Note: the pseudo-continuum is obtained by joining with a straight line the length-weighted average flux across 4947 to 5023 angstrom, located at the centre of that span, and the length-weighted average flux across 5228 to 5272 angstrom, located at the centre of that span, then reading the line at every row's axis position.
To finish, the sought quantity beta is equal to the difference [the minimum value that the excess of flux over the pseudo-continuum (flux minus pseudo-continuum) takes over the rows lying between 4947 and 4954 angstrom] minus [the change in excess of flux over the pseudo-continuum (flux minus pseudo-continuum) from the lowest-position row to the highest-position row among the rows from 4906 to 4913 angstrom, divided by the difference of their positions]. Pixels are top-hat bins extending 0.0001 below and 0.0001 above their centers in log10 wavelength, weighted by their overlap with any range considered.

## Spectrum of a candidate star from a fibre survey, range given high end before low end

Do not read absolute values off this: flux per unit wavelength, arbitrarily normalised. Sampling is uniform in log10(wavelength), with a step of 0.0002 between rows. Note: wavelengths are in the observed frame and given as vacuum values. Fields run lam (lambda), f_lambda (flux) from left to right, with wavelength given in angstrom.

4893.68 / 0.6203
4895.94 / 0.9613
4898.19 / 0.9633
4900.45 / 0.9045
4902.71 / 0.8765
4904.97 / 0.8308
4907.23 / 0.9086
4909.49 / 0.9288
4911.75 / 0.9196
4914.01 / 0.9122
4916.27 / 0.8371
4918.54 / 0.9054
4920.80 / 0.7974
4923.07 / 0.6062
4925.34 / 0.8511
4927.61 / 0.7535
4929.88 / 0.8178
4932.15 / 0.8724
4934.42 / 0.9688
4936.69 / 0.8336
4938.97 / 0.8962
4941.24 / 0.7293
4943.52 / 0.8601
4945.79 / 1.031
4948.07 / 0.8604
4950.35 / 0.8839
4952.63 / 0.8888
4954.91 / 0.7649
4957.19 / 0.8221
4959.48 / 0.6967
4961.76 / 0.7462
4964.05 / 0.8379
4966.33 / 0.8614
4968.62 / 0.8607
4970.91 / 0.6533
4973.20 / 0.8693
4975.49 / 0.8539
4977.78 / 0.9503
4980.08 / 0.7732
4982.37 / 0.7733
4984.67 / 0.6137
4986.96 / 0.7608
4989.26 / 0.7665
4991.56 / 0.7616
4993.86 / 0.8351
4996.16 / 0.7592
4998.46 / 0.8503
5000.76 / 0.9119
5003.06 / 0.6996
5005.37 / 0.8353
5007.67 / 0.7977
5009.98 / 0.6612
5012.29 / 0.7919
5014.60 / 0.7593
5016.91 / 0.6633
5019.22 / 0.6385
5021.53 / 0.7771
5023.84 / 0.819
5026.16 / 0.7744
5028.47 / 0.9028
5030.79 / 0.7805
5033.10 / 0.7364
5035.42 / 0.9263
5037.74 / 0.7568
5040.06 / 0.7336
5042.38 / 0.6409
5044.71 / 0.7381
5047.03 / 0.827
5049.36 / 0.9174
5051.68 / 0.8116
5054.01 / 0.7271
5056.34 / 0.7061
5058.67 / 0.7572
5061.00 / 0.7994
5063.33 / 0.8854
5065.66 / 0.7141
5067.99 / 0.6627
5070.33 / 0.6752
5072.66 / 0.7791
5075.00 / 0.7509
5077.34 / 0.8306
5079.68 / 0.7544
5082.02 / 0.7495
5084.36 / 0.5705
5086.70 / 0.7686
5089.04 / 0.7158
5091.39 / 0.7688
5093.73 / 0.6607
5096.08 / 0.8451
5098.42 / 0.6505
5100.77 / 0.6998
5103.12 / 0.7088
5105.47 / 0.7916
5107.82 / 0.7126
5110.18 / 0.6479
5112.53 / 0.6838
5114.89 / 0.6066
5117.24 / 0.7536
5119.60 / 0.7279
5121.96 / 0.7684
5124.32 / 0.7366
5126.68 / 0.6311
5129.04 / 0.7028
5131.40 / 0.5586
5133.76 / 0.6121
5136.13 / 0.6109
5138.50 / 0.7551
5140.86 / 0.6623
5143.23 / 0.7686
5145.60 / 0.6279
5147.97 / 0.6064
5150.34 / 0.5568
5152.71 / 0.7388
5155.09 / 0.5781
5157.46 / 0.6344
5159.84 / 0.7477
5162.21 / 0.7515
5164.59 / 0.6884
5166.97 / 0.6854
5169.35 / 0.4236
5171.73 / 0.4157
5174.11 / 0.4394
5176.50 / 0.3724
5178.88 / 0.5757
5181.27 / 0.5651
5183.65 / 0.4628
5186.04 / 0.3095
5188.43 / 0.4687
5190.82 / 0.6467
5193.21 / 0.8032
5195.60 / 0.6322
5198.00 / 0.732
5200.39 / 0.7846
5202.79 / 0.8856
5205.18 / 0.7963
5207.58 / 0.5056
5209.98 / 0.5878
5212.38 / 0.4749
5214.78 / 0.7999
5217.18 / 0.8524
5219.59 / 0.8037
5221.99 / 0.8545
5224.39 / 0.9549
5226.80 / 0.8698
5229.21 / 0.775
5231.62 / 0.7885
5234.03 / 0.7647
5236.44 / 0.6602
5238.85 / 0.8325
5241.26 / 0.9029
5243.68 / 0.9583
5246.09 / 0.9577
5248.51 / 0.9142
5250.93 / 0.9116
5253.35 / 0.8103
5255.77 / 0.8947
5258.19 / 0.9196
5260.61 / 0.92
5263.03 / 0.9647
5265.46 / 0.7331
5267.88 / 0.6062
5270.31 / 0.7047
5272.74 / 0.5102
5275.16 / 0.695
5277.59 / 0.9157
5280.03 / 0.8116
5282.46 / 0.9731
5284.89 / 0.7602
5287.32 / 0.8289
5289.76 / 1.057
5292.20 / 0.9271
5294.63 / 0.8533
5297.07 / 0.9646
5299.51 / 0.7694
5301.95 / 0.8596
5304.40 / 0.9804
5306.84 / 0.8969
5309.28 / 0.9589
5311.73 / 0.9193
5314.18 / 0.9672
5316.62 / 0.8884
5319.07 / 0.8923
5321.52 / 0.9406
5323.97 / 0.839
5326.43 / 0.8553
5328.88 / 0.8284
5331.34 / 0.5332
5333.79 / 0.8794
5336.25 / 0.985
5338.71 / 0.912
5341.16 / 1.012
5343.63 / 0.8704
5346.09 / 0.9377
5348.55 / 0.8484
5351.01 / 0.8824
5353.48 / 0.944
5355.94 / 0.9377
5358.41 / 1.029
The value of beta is 0.08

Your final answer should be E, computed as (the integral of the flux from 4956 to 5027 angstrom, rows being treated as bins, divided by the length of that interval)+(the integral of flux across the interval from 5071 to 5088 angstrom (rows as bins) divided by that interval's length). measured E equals 1.52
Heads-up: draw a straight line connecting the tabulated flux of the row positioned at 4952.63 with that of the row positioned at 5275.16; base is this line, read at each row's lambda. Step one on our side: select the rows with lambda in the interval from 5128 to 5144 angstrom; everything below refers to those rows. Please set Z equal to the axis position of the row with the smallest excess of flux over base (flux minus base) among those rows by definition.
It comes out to 5131.40 angstrom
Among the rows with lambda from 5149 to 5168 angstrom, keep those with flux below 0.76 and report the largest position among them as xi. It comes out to 5166.97 angstrom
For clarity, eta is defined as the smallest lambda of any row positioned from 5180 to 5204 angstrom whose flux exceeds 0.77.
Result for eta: 5193.21 angstrom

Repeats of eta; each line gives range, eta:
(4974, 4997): 4975.49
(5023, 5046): 5023.84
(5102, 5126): 5105.47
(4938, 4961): 4938.97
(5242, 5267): 5243.68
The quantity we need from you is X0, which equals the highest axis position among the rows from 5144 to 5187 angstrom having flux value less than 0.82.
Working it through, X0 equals 5186.04 angstrom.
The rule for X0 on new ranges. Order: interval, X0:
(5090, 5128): 5126.68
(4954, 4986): 4984.67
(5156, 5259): 5253.35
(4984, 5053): 5051.68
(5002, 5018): 5016.91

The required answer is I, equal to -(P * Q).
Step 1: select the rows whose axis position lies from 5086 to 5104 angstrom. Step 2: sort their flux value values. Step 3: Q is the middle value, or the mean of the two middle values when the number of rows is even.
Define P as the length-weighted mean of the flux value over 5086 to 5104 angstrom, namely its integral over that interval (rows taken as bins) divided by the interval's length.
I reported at -0.52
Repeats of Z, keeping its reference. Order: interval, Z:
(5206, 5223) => 5212.38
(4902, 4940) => 4923.07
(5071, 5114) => 5084.36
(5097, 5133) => 5131.40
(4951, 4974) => 4970.91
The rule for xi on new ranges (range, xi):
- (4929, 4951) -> 4941.24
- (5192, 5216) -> 5212.38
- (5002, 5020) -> 5019.22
